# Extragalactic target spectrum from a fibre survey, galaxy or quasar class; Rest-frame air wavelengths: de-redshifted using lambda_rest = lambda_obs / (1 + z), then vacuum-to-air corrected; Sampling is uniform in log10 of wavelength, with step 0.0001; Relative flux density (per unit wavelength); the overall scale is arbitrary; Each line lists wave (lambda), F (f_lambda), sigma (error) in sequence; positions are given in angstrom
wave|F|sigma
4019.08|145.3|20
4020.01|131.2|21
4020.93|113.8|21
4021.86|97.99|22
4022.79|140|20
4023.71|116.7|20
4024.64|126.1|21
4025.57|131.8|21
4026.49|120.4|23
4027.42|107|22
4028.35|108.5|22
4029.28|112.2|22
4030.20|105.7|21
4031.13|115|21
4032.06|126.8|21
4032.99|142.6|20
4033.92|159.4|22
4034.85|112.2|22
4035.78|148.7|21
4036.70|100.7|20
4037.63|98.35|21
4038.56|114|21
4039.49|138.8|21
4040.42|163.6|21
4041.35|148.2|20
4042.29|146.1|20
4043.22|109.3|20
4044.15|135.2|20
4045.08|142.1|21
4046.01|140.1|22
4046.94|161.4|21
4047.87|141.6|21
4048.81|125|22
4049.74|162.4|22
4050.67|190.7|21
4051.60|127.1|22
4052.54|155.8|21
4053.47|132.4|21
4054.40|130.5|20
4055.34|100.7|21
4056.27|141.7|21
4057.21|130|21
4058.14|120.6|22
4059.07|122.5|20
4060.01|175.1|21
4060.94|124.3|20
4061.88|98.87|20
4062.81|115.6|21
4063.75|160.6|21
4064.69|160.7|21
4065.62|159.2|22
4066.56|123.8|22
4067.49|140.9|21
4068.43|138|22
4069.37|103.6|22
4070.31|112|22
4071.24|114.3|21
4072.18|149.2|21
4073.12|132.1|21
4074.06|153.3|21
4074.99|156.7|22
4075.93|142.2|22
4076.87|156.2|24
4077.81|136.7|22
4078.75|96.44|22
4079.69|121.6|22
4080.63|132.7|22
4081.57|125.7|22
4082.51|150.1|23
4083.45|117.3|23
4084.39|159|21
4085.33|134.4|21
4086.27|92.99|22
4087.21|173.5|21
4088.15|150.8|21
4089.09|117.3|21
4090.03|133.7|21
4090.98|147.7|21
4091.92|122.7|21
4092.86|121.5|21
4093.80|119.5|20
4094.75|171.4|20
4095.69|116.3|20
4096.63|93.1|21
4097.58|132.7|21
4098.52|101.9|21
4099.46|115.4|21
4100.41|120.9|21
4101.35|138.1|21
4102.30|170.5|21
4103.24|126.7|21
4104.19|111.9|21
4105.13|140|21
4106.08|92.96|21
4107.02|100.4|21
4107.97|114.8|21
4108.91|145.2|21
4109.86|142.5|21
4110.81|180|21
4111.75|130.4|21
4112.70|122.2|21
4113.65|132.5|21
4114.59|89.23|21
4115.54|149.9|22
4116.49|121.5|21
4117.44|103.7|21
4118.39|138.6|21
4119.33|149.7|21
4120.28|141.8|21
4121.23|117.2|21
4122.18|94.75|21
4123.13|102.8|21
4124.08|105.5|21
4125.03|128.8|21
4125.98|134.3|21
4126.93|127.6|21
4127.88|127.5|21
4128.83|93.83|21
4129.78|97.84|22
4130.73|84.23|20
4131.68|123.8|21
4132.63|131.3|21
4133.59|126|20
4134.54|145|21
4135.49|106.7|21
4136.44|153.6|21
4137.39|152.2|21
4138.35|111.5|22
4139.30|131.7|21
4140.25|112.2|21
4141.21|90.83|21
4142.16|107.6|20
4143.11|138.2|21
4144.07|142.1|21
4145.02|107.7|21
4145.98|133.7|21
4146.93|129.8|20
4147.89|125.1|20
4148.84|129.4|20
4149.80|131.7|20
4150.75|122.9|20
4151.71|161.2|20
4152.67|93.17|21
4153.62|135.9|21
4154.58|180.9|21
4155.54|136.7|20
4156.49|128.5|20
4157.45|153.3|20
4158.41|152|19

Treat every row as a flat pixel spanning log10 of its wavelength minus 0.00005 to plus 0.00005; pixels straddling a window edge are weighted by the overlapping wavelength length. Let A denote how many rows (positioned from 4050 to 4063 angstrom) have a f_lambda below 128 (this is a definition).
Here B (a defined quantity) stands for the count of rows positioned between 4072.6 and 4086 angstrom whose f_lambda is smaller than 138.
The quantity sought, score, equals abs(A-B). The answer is 1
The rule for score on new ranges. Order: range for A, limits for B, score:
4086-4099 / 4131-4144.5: 1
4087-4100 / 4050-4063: 2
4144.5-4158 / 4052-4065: 5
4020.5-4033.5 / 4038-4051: 7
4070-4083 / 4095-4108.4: 6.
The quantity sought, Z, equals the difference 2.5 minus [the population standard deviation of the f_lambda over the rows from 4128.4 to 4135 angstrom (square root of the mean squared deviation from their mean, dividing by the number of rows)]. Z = -18.4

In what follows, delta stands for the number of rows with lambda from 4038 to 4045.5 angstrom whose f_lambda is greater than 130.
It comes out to 6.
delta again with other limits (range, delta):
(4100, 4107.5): 3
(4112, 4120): 4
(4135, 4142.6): 3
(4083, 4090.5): 5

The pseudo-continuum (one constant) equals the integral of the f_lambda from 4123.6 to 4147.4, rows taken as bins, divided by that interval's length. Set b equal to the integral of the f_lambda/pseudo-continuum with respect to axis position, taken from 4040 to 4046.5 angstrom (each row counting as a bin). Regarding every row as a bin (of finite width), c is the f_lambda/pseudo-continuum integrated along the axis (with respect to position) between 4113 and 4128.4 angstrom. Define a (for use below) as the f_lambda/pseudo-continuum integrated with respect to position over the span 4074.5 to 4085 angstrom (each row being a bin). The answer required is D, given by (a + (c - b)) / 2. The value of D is 9.9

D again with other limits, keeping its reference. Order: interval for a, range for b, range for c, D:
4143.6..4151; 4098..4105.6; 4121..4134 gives 6.0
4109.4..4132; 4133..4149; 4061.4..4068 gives 6.8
